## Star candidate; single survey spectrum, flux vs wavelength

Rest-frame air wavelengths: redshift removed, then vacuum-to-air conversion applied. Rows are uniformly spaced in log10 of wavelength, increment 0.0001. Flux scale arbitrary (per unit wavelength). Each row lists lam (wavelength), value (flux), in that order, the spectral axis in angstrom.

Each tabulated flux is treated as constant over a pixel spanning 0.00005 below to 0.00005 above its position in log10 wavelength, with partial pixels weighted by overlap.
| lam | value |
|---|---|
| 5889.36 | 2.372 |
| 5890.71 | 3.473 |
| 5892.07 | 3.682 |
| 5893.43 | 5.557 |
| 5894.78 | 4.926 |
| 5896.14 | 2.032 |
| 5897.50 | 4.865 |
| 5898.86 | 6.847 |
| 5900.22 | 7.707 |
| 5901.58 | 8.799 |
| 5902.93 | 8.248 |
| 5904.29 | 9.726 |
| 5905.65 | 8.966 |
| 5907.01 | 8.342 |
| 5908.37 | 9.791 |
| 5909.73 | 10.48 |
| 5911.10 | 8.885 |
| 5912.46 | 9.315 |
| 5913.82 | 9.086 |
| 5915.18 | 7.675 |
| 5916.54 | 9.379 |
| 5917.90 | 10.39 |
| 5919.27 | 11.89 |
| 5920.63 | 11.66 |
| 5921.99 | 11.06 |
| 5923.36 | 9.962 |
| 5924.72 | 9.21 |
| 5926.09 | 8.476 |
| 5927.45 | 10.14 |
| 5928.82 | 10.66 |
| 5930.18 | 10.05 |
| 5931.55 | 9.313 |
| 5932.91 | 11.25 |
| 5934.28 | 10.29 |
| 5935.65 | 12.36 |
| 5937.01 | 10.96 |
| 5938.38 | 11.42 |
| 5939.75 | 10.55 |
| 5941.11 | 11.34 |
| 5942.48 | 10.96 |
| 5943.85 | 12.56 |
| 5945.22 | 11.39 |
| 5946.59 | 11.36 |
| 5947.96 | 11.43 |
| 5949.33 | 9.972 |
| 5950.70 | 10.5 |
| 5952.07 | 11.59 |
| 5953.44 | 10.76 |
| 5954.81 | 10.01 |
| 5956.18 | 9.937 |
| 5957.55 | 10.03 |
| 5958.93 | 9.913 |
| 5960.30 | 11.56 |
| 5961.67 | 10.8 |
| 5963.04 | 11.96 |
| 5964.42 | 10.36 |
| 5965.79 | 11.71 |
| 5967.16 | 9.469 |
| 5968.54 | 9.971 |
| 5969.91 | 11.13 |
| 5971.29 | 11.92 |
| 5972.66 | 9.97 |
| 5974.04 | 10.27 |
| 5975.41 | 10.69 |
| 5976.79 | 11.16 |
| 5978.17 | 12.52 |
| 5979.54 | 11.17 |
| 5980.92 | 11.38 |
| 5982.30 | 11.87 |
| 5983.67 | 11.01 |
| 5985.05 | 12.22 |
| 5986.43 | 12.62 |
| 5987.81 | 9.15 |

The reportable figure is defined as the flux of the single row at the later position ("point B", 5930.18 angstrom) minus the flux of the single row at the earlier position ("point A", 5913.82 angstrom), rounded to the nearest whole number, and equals 1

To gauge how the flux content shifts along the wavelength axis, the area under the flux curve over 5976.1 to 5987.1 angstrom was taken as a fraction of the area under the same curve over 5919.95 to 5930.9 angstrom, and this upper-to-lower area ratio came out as 1.2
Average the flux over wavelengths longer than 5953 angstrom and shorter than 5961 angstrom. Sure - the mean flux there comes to 10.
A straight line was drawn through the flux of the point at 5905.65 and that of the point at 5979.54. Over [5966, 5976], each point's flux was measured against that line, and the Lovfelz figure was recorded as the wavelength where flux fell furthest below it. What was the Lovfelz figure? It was 5967.16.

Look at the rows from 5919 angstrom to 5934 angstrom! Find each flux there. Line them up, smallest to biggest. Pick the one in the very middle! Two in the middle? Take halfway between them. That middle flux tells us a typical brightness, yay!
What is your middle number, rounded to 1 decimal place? 10.1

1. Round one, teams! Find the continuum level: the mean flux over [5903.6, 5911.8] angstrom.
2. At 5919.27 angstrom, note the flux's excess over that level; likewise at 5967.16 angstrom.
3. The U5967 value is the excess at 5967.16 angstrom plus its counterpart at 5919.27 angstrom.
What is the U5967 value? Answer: 2.6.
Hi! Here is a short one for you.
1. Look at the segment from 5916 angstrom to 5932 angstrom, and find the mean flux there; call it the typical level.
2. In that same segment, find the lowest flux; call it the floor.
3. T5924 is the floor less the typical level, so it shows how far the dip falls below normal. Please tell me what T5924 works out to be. -1.7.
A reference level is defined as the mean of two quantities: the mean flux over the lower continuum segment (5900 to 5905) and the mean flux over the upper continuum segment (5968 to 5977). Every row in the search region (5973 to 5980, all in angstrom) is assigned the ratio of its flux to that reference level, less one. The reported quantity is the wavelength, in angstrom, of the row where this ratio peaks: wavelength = 5978.17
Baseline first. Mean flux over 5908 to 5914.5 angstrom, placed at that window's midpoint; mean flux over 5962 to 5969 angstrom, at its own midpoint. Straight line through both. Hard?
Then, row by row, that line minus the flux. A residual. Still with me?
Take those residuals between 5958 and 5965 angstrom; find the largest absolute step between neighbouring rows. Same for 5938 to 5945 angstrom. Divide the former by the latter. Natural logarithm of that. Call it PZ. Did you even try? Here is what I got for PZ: 0.0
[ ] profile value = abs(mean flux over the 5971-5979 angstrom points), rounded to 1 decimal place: 11.1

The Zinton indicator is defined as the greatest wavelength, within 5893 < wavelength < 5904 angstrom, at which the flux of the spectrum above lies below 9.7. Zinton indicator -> 5902.93 angstrom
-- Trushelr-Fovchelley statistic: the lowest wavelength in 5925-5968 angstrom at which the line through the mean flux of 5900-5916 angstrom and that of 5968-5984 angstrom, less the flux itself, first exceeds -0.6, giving 5926.09 angstrom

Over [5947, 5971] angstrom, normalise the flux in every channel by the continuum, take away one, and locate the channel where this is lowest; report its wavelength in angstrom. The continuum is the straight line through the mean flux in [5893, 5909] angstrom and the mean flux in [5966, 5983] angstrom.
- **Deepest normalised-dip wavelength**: 5967.16 angstrom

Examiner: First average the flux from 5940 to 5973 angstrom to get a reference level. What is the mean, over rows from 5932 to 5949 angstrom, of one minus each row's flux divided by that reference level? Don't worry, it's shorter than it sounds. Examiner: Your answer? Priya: -0.04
